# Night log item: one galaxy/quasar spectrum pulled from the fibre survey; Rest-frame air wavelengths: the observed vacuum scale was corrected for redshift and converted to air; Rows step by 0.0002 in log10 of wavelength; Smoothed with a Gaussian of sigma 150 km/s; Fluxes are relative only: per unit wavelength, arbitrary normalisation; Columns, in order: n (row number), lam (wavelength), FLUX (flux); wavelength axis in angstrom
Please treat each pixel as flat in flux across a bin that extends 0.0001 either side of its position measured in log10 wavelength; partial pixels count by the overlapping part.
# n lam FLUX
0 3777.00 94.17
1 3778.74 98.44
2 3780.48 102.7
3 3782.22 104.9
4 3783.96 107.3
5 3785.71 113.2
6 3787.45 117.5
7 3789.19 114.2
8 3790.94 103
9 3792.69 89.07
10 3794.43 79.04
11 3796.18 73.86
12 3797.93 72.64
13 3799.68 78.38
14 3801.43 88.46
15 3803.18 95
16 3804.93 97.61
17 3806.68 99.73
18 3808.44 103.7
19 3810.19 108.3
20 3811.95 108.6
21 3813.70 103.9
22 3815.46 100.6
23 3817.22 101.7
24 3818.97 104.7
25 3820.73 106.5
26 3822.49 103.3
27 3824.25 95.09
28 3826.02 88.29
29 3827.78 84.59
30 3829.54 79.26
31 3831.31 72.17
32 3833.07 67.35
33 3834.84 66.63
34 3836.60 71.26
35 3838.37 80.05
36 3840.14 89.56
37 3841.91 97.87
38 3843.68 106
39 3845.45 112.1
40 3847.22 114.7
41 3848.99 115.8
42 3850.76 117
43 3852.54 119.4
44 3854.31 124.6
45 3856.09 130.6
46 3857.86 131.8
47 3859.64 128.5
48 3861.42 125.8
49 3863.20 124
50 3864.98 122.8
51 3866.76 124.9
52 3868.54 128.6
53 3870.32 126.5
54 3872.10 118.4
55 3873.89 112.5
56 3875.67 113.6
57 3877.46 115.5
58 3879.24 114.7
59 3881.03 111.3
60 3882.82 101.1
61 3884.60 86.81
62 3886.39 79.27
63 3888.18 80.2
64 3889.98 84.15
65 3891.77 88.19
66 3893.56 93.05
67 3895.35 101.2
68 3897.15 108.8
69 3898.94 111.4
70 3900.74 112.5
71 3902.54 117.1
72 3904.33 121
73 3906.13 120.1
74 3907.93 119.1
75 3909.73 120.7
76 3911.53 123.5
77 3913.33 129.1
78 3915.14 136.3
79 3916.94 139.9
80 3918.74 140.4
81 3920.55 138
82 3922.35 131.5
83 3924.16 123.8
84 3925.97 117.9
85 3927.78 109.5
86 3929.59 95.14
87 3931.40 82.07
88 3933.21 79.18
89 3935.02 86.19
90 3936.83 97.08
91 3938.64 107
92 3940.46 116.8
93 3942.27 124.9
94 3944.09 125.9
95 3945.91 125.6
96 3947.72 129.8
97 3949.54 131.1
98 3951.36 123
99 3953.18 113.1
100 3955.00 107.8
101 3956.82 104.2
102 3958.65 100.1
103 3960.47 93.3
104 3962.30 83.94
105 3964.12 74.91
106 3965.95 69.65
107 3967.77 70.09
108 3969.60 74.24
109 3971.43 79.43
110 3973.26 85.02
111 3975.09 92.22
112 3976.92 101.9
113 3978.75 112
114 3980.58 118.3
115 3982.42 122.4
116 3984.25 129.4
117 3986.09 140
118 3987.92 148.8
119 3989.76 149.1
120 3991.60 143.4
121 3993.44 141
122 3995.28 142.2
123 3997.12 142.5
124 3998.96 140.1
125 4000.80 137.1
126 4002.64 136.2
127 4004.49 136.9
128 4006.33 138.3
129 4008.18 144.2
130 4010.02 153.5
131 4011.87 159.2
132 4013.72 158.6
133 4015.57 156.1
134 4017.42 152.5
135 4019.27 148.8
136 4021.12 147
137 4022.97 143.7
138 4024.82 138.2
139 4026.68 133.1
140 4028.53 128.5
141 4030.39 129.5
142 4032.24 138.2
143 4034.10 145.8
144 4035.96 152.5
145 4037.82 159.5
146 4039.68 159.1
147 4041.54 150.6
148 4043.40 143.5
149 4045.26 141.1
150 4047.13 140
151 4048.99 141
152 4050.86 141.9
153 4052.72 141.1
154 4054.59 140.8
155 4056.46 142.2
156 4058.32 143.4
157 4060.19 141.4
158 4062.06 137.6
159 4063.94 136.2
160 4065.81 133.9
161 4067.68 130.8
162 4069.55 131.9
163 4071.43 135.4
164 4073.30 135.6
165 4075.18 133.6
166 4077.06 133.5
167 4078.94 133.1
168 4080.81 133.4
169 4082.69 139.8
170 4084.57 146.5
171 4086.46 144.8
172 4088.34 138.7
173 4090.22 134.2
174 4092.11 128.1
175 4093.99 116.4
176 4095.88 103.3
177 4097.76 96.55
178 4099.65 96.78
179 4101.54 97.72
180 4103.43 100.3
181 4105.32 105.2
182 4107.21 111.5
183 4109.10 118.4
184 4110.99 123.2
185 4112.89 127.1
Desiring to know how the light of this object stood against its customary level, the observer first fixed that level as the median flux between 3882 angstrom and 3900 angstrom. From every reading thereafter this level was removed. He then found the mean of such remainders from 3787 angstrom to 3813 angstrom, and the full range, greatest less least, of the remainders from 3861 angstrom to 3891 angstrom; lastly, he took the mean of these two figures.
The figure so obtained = 27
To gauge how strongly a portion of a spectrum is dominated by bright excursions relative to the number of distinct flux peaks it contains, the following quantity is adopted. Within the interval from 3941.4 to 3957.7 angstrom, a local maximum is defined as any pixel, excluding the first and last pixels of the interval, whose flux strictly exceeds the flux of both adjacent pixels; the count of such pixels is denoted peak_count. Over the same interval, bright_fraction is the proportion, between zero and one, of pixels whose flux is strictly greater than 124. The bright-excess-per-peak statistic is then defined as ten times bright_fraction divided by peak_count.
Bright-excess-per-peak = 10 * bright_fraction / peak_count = 3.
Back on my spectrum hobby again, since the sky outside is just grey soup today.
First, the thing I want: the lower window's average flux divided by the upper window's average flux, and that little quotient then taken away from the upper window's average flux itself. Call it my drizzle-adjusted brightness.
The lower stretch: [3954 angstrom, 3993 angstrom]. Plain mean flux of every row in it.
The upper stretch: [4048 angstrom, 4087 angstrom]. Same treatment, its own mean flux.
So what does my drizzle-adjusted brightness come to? 137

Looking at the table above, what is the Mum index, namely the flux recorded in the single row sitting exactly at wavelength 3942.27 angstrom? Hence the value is 124.9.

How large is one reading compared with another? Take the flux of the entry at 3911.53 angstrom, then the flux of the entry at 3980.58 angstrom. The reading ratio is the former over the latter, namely 1.04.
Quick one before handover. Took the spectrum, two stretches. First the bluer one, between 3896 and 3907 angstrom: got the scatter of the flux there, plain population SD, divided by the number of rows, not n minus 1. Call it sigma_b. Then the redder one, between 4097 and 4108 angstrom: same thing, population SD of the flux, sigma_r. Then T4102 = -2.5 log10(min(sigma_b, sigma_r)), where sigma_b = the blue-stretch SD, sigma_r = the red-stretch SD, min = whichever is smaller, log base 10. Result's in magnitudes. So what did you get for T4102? -1.6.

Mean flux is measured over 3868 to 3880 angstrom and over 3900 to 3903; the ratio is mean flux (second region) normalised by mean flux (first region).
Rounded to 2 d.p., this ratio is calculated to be 0.97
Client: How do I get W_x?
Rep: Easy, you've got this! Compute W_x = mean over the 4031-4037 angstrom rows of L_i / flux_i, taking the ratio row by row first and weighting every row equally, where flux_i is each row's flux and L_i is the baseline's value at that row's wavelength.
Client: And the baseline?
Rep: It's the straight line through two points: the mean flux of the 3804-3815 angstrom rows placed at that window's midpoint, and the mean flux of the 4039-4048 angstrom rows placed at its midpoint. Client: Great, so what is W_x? 1.00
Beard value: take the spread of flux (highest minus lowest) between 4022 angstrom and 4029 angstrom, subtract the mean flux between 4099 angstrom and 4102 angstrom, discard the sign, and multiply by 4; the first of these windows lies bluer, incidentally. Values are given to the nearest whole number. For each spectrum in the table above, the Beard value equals 328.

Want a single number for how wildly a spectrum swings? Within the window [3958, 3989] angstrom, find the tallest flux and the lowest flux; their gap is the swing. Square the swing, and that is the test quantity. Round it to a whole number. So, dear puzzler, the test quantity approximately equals 6265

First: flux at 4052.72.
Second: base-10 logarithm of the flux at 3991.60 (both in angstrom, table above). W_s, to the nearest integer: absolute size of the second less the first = 139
